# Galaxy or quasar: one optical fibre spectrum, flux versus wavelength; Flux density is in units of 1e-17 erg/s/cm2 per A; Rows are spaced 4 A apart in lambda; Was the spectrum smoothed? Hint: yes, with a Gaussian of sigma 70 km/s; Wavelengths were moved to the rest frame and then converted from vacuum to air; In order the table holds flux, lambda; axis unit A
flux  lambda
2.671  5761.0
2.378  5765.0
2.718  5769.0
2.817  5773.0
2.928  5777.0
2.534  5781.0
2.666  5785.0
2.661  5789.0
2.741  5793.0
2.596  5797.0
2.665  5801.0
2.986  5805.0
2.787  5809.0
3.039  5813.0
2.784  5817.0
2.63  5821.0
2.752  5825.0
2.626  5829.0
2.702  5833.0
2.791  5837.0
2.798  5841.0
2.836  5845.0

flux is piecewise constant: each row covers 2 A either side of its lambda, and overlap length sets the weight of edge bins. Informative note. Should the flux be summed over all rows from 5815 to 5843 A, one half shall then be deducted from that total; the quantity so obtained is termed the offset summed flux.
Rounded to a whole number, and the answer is 19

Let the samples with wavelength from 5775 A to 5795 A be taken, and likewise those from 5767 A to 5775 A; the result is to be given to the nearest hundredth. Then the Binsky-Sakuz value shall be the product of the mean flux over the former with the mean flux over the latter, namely 7.49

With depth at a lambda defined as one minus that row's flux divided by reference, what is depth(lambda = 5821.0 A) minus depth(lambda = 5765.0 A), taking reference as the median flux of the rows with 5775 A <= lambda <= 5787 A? -0.09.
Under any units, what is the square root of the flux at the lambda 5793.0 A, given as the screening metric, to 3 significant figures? 1.66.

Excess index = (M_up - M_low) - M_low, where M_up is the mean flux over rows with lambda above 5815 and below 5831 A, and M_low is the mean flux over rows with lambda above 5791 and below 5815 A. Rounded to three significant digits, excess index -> -2.91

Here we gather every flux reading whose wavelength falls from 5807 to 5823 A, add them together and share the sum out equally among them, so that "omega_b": 2.81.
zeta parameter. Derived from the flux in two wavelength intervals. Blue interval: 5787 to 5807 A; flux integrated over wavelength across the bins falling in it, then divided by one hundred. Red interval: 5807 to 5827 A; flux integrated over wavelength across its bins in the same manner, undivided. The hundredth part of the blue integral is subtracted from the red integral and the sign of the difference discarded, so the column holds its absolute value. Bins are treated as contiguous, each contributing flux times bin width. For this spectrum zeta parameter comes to 55.4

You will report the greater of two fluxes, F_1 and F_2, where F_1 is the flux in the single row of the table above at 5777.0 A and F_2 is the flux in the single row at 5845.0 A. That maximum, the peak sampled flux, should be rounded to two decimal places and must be 2.93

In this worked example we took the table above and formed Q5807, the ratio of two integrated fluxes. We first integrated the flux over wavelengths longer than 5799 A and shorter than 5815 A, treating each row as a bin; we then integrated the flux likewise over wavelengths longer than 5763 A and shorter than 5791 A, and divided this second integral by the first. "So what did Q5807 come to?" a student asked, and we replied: 1.6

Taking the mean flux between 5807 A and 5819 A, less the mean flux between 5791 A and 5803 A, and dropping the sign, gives 0.20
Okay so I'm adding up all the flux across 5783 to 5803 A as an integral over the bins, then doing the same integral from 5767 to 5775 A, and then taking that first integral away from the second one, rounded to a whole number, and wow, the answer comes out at -31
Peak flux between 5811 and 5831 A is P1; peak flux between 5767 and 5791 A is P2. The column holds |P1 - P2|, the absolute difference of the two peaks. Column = 0.11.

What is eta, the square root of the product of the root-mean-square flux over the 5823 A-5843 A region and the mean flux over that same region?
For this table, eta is 2.73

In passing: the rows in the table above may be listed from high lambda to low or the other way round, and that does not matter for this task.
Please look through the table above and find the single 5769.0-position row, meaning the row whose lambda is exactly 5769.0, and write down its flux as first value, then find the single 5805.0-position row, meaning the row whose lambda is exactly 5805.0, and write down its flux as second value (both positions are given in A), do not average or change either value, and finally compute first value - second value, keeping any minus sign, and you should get -0.3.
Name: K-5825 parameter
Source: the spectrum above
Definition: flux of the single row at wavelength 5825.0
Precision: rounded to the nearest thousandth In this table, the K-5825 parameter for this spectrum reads 2.752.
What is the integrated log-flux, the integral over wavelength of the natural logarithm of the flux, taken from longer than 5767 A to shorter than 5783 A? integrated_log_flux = 16.2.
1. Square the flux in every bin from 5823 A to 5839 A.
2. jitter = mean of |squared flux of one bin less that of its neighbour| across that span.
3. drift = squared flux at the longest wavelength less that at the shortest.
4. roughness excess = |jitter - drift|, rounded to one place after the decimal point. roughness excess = 0.3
